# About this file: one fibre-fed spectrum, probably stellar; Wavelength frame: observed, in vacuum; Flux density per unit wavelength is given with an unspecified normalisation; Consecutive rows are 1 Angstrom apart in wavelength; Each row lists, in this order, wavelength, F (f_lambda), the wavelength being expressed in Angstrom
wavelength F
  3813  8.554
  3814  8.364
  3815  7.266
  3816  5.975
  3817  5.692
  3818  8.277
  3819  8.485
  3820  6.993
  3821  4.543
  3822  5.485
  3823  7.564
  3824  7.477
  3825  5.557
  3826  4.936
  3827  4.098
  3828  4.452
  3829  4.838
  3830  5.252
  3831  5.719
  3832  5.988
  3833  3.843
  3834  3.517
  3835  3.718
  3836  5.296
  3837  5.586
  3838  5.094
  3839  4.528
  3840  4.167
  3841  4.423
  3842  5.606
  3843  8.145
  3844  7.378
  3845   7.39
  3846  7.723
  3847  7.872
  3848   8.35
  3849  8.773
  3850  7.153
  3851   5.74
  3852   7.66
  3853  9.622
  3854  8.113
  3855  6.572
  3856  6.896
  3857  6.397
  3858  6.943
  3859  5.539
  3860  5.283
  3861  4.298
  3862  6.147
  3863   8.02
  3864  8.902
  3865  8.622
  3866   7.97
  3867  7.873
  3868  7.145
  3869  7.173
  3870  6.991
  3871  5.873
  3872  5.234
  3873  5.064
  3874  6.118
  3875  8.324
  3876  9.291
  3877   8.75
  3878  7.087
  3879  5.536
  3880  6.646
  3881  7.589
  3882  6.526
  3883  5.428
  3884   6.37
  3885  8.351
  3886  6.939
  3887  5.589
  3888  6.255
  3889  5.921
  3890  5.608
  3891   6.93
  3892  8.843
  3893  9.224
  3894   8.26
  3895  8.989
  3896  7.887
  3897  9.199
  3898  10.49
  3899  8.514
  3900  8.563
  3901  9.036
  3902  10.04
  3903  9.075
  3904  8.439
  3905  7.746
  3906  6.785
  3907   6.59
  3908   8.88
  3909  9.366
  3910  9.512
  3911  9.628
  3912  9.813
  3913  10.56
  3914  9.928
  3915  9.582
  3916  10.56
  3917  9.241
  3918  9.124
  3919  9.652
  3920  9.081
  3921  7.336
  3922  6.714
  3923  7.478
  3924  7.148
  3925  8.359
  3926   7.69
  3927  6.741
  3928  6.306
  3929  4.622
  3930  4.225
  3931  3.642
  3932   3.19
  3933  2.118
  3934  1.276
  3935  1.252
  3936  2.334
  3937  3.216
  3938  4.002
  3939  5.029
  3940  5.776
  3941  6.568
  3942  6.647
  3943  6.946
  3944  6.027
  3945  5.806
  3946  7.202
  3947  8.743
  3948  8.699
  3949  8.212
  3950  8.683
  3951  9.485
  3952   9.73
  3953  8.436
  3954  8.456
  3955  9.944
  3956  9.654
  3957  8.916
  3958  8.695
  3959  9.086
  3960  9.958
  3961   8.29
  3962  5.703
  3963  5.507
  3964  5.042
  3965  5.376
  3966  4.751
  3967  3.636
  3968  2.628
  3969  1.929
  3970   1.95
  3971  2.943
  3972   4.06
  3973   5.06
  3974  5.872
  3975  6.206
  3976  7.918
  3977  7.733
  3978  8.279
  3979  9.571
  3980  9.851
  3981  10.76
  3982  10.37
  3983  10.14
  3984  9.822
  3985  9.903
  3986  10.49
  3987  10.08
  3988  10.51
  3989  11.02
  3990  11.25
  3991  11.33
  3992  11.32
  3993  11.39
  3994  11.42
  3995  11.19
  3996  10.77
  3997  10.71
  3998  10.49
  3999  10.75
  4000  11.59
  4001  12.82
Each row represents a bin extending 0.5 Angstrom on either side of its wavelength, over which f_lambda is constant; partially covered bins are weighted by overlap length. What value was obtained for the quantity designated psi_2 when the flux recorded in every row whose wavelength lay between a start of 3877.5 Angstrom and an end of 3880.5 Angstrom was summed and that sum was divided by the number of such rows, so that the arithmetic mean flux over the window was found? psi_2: 6.4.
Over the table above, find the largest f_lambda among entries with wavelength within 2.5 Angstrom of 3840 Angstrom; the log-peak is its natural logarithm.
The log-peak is 1.7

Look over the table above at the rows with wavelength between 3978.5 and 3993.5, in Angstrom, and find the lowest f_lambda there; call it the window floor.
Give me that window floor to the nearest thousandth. 9.571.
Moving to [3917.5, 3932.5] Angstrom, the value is 3.190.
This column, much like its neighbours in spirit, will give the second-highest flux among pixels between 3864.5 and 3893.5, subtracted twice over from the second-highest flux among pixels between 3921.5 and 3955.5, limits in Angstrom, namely -8.7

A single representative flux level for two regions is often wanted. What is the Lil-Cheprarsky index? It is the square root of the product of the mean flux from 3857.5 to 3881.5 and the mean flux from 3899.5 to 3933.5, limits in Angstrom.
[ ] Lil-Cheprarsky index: 7.4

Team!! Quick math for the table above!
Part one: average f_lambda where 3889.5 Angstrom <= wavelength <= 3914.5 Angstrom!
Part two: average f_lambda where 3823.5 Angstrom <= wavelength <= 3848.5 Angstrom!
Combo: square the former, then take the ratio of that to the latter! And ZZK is 13.5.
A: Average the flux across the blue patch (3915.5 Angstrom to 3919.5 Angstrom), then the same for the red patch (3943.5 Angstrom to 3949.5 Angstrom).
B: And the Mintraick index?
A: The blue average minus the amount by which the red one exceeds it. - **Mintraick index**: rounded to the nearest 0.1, 11.8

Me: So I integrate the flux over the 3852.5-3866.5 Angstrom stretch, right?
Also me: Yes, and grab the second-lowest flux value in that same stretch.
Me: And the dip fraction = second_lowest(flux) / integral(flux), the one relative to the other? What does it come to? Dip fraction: 0.0532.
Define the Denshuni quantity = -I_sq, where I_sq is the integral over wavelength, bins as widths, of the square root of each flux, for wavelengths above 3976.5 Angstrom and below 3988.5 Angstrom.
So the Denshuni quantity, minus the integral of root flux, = -38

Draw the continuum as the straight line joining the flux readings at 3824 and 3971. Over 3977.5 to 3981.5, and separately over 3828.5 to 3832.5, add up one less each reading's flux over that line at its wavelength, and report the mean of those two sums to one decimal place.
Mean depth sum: -4.7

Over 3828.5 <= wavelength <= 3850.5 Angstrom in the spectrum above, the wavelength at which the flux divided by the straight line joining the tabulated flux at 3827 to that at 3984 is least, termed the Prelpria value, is 3834 Angstrom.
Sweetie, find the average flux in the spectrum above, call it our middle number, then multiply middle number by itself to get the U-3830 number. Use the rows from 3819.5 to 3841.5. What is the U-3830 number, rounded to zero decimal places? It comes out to 26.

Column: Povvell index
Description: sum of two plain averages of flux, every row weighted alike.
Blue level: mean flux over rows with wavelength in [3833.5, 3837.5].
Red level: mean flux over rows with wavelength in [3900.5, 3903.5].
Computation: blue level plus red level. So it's 14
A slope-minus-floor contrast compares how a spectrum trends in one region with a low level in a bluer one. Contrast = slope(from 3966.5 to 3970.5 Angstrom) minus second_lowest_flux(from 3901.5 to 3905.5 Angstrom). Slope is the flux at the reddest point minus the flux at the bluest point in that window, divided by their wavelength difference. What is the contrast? -9.0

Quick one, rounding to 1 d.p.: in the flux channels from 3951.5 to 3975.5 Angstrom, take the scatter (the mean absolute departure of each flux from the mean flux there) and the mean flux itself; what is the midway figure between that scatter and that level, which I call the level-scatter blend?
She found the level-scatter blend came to 4.3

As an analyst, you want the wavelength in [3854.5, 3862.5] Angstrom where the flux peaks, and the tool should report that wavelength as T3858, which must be 3858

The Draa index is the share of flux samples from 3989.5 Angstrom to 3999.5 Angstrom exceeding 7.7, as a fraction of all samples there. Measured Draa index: 1.0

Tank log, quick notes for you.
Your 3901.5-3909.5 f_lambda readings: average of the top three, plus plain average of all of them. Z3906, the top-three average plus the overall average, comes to 17.9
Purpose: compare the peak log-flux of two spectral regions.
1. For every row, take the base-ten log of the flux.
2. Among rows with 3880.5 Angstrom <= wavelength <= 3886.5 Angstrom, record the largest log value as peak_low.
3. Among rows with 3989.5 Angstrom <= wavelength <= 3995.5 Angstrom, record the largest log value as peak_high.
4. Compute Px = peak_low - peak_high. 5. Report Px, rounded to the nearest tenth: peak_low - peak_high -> -0.1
